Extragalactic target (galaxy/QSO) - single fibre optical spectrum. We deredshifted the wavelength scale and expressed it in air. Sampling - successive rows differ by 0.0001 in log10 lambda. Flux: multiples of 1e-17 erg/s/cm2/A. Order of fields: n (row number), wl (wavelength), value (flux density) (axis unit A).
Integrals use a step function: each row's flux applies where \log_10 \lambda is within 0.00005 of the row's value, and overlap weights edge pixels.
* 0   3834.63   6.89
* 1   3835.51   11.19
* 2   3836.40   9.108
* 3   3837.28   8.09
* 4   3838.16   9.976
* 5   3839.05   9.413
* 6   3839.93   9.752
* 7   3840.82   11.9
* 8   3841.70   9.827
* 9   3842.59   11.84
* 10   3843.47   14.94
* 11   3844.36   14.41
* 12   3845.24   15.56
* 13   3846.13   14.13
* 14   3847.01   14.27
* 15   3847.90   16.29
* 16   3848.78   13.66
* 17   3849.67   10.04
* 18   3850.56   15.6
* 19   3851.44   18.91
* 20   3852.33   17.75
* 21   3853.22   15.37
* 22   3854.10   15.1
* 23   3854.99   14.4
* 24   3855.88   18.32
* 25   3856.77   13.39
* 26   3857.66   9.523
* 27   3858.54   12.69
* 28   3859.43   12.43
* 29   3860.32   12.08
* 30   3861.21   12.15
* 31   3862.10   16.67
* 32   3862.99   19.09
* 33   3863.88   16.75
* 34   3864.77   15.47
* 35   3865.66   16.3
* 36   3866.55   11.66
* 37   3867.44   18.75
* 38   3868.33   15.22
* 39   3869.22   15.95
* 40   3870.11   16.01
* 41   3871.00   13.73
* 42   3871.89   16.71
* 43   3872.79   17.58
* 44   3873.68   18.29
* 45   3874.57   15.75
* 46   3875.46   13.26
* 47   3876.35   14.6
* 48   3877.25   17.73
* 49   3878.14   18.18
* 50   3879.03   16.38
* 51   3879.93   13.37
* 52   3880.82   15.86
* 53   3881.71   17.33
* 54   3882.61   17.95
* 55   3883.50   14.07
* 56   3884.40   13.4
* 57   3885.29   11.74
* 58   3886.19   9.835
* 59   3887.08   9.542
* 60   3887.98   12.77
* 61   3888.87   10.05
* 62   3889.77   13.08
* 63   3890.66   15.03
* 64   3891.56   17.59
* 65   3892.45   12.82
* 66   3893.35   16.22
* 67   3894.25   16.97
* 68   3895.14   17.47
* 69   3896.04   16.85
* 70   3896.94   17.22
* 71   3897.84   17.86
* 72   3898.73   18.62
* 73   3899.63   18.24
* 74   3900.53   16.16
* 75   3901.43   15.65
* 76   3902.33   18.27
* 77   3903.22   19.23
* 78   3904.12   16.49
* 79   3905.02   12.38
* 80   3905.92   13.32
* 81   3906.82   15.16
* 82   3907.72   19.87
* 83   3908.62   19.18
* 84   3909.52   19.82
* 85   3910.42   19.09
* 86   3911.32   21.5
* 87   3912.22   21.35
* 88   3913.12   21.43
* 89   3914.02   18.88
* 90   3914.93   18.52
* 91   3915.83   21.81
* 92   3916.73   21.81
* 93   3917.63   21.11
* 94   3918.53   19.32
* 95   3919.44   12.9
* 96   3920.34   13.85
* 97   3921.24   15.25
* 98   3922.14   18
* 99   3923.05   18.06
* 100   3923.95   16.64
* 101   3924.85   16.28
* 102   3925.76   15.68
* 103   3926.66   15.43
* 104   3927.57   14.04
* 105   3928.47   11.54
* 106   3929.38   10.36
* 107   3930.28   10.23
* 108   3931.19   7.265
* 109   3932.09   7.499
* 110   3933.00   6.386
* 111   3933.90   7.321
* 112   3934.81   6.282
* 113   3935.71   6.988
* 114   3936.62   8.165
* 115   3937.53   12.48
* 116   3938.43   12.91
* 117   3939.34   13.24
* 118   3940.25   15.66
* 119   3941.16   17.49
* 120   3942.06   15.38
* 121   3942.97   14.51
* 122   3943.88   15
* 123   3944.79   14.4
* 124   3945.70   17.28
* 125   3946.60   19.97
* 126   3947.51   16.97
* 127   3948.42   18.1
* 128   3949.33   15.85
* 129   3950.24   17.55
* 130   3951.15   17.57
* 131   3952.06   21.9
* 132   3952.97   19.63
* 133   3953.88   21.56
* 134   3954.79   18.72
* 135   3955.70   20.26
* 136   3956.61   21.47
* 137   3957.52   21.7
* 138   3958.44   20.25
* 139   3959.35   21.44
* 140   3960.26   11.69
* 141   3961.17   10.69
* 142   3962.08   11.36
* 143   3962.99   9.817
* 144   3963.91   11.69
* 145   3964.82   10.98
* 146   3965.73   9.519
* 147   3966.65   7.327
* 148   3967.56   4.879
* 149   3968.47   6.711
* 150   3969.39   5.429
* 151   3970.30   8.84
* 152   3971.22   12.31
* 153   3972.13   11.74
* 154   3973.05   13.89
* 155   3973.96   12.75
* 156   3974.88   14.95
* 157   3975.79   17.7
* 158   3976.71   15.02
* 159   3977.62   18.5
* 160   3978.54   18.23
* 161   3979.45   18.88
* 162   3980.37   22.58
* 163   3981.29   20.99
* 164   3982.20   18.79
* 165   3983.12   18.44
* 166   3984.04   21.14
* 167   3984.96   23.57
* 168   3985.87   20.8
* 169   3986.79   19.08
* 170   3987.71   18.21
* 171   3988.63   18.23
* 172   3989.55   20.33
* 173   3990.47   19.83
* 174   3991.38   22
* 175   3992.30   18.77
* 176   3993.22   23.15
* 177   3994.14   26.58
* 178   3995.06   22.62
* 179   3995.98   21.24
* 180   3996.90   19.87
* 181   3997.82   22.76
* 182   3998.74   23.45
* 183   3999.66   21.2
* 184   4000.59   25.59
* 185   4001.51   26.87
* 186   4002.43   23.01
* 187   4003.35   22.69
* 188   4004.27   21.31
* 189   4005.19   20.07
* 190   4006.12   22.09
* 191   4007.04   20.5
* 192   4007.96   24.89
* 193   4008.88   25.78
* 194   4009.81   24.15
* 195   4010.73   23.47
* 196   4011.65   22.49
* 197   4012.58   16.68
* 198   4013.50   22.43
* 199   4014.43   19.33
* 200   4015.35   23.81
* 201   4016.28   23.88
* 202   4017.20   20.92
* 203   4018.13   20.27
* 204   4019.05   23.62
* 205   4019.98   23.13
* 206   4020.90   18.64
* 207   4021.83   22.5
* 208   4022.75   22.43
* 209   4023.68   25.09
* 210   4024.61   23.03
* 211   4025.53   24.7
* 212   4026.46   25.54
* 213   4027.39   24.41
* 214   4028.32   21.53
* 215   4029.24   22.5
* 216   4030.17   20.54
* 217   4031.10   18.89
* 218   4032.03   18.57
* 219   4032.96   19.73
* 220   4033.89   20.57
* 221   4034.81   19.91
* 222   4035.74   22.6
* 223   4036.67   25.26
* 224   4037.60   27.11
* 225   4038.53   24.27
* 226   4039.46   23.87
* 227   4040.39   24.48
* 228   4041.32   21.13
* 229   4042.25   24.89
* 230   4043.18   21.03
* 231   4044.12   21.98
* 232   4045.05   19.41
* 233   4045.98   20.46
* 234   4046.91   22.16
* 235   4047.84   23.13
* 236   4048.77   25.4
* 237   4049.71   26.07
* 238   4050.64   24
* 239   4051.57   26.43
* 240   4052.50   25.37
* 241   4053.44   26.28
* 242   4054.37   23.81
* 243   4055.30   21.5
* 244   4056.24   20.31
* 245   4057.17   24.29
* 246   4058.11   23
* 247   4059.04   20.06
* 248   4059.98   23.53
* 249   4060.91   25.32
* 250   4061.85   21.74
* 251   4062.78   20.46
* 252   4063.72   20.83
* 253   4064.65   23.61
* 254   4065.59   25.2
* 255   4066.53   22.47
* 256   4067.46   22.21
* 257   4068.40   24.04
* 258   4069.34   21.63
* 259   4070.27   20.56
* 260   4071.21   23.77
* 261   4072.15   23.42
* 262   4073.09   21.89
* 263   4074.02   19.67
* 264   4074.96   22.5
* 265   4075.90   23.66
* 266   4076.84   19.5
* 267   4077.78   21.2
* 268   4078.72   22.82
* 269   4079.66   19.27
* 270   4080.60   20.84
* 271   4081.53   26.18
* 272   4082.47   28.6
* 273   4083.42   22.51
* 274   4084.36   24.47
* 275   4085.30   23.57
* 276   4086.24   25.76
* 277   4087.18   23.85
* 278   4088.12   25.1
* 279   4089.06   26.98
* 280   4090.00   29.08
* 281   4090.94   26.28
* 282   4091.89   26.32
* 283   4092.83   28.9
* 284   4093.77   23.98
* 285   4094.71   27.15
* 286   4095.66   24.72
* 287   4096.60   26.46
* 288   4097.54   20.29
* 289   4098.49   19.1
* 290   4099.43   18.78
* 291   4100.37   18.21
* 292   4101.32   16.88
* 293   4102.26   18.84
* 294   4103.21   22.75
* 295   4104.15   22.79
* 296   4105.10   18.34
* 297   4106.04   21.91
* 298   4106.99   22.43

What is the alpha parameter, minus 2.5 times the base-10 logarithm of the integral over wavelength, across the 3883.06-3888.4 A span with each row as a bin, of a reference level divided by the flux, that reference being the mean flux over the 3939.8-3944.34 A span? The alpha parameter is -2.14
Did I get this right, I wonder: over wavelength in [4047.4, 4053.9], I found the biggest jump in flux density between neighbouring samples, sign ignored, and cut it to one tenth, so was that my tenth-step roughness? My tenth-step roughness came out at 0.243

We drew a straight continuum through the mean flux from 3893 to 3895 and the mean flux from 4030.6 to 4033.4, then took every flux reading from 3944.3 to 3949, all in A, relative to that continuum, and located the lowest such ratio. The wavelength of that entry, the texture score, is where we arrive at 3944.79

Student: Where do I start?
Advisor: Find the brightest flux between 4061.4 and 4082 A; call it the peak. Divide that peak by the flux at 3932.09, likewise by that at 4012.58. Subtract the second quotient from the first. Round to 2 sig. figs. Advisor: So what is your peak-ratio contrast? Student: 1.9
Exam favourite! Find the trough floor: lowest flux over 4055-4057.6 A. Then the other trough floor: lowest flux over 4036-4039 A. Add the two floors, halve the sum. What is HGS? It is 22.3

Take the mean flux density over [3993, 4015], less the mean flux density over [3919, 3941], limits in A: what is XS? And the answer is 10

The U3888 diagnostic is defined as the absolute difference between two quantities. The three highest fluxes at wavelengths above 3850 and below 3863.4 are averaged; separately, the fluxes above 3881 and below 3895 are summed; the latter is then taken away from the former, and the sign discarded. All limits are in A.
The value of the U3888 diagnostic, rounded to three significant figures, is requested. 190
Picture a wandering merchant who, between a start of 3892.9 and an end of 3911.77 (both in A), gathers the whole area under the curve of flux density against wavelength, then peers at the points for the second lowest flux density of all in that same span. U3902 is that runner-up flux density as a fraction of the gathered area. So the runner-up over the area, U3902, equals 0.041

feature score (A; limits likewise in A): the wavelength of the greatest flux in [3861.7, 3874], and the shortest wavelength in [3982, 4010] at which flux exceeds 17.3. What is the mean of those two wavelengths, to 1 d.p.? 3922.6 A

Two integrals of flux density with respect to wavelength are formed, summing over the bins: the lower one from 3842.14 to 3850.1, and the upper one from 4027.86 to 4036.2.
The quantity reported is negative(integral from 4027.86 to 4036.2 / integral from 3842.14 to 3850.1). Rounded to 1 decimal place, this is -1.5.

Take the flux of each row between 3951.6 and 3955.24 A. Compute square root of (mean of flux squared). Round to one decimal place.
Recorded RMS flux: 20.5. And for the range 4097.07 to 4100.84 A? 19.1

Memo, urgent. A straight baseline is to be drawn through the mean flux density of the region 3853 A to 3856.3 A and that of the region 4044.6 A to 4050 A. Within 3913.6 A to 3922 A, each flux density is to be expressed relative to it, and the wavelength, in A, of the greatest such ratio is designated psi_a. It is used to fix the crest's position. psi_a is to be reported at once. 3915.83 A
